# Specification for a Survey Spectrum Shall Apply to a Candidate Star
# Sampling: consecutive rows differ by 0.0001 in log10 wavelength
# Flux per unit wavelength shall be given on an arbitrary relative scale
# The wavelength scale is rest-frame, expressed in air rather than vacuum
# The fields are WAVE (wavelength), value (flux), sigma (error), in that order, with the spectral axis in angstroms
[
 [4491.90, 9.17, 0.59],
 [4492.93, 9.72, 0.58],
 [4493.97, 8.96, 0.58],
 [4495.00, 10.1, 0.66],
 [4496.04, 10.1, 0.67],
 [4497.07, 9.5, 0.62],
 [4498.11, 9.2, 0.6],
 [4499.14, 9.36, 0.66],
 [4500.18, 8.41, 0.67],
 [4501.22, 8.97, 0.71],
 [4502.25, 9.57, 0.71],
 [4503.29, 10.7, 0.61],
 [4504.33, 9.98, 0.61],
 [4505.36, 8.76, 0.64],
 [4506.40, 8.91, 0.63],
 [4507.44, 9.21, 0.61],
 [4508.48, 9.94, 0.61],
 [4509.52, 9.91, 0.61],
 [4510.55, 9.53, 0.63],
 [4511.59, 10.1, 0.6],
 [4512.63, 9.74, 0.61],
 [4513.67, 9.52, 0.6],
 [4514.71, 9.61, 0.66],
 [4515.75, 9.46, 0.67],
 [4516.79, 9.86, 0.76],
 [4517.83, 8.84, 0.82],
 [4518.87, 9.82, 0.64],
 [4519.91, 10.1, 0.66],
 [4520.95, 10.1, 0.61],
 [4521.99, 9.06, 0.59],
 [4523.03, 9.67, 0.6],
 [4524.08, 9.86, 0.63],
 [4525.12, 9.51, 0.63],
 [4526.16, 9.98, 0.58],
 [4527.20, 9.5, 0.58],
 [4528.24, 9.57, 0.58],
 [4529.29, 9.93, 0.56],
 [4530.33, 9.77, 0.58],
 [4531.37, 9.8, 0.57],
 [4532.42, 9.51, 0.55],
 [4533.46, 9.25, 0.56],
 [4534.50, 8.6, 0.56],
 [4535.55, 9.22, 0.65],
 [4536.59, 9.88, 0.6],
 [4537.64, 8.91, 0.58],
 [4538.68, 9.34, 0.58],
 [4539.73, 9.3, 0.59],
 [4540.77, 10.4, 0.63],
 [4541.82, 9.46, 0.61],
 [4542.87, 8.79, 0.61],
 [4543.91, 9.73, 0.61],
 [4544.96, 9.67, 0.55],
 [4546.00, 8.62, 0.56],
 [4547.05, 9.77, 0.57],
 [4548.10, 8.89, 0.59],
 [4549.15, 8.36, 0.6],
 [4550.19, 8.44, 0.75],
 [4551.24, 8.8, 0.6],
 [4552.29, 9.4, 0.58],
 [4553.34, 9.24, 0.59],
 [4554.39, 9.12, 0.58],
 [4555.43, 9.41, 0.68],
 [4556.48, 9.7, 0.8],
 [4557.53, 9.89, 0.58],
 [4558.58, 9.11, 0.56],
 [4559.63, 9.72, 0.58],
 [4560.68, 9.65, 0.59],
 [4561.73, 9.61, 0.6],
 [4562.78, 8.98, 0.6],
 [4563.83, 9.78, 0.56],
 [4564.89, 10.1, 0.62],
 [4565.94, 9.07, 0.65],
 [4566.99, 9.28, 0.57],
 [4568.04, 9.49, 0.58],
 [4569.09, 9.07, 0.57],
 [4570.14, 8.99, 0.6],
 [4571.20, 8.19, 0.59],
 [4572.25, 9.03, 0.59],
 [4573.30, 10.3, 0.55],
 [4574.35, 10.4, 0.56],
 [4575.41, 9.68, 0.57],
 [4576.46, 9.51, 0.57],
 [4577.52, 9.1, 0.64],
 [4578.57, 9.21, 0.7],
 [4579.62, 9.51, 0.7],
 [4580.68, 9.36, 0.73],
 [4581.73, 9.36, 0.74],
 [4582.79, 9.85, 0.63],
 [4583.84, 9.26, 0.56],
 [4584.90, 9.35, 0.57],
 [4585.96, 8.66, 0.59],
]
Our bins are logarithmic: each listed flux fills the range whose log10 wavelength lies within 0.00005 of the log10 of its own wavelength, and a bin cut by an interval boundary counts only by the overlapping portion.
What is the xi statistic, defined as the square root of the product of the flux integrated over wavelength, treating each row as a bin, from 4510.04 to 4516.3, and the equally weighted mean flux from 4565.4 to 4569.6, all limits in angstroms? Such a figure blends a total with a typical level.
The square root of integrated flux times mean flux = 23.6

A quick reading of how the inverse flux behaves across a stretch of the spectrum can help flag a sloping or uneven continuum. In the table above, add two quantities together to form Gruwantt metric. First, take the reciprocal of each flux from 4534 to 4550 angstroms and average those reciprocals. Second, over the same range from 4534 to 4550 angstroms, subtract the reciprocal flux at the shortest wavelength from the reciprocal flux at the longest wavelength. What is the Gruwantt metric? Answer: 0.112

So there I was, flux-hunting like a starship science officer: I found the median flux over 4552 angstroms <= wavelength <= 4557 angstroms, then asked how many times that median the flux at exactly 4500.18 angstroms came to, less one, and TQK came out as -0.11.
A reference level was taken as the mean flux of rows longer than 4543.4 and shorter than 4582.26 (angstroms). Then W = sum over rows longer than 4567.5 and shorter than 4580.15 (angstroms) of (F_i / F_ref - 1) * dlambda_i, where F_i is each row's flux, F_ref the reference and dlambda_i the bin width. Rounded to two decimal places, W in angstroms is 0.05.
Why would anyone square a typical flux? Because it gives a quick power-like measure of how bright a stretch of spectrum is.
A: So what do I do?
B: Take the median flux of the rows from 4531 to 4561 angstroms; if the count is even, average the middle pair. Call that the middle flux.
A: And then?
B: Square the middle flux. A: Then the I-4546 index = 87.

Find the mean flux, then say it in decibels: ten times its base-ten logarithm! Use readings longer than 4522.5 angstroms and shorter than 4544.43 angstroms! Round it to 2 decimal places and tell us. 9.79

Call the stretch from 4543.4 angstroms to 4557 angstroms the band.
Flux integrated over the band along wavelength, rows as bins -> 125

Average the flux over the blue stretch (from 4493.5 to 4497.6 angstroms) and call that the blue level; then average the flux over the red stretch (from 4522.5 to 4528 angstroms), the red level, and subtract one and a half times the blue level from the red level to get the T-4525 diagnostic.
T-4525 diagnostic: -4.8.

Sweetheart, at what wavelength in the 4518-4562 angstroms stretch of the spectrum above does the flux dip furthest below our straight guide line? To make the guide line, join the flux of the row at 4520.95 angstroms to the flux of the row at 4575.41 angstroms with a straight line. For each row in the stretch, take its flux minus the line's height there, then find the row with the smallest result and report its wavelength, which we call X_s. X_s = 4549.15 angstroms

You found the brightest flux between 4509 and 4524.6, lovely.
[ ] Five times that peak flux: 50.5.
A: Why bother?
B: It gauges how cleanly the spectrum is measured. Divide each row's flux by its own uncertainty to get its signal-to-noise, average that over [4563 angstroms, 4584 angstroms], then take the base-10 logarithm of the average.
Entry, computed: 1.190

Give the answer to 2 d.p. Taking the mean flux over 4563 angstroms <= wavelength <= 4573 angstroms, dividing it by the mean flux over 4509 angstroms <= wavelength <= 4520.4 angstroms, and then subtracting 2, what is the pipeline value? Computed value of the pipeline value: -1.05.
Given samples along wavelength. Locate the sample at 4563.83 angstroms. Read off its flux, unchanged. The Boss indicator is 9.78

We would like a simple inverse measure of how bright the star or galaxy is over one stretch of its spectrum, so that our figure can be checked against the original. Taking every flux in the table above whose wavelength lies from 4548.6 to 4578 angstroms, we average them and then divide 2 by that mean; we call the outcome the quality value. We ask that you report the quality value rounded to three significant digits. 0.214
